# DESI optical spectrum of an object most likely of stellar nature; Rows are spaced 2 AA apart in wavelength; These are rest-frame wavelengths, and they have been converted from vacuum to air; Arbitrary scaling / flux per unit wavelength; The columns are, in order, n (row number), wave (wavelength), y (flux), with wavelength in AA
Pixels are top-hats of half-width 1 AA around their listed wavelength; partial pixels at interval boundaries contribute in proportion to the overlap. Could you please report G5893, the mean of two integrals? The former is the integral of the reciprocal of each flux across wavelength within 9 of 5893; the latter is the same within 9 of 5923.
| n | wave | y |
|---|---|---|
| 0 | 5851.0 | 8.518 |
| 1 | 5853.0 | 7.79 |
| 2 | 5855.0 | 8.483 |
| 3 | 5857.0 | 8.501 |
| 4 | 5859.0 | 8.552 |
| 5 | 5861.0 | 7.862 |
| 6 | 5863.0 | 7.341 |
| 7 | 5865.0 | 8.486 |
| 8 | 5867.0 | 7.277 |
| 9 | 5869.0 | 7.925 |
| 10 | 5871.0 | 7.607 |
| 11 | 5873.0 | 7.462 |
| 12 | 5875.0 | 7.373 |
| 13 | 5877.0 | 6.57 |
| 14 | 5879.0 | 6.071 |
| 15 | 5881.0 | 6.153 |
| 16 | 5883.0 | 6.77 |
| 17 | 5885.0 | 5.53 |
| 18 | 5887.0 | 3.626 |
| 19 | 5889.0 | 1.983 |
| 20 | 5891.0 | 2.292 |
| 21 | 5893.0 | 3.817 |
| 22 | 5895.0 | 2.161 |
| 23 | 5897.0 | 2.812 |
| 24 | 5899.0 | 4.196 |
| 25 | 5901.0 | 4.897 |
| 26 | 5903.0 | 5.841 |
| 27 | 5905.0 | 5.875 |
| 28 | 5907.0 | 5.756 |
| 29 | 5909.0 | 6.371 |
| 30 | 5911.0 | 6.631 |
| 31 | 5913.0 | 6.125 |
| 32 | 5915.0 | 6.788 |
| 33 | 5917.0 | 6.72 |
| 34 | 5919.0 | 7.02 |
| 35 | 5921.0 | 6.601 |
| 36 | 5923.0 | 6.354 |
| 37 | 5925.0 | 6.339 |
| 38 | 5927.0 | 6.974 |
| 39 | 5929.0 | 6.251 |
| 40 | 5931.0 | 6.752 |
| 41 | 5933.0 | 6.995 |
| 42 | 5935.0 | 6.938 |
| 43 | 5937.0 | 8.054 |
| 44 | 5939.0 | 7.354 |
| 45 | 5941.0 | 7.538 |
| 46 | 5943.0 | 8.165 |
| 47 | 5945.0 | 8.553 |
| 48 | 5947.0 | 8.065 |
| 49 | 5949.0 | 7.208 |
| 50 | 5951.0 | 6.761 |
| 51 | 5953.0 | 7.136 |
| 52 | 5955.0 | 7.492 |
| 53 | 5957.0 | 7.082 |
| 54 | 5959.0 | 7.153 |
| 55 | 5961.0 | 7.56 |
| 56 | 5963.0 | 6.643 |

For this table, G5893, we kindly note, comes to 4.3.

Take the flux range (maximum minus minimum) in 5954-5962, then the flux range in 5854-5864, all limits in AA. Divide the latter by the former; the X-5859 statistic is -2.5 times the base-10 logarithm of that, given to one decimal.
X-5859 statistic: -1.0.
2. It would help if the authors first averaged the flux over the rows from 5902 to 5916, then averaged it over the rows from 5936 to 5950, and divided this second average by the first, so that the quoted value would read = 1.27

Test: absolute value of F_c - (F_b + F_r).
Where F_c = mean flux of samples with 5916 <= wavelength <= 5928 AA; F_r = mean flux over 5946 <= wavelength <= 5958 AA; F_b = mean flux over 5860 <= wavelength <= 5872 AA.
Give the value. 8.4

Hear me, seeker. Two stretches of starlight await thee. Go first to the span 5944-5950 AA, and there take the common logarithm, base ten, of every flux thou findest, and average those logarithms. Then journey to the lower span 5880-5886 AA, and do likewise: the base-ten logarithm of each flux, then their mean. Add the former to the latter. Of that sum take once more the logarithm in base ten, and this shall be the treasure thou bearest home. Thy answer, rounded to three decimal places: 0.227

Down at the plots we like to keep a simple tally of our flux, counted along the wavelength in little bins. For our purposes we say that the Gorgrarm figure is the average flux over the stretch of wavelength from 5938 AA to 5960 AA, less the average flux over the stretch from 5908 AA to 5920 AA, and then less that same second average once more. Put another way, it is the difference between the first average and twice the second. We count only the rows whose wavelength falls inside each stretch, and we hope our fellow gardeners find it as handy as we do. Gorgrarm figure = -6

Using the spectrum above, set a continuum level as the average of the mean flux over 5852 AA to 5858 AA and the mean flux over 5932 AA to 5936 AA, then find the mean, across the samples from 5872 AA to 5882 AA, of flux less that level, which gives -0.9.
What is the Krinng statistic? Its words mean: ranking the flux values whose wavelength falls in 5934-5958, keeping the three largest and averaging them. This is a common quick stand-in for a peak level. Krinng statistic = 8.3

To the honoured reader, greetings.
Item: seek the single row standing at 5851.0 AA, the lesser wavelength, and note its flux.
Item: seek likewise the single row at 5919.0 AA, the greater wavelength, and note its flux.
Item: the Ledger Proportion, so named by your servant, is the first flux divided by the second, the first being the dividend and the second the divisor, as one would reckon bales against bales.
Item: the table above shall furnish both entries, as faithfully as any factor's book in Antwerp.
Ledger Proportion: 1.21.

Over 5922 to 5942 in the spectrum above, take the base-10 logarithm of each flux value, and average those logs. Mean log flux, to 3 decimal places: 0.841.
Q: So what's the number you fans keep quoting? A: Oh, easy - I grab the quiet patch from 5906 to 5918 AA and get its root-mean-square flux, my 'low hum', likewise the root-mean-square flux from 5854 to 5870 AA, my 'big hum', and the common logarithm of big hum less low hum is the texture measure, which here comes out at 0.2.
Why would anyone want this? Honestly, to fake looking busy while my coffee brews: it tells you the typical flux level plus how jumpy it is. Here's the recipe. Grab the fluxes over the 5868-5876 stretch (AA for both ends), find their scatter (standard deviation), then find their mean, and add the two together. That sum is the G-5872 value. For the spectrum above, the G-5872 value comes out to 7.8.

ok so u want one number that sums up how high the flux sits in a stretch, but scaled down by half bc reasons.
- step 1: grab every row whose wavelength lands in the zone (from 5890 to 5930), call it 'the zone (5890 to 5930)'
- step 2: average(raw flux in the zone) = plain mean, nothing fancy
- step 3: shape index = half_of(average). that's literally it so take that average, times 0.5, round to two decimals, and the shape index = 2.75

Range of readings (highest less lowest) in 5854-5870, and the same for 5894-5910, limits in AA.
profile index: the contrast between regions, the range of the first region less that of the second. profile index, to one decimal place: -2.9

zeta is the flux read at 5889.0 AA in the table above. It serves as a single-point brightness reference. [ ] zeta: 1.983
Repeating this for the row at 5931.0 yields 6.752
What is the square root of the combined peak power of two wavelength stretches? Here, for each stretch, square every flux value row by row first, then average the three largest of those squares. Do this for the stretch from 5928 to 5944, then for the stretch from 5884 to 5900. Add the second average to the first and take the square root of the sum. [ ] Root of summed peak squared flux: 9.1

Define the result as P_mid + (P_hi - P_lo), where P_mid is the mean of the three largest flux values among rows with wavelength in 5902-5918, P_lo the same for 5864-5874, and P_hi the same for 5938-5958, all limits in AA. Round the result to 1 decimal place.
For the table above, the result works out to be 7.0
